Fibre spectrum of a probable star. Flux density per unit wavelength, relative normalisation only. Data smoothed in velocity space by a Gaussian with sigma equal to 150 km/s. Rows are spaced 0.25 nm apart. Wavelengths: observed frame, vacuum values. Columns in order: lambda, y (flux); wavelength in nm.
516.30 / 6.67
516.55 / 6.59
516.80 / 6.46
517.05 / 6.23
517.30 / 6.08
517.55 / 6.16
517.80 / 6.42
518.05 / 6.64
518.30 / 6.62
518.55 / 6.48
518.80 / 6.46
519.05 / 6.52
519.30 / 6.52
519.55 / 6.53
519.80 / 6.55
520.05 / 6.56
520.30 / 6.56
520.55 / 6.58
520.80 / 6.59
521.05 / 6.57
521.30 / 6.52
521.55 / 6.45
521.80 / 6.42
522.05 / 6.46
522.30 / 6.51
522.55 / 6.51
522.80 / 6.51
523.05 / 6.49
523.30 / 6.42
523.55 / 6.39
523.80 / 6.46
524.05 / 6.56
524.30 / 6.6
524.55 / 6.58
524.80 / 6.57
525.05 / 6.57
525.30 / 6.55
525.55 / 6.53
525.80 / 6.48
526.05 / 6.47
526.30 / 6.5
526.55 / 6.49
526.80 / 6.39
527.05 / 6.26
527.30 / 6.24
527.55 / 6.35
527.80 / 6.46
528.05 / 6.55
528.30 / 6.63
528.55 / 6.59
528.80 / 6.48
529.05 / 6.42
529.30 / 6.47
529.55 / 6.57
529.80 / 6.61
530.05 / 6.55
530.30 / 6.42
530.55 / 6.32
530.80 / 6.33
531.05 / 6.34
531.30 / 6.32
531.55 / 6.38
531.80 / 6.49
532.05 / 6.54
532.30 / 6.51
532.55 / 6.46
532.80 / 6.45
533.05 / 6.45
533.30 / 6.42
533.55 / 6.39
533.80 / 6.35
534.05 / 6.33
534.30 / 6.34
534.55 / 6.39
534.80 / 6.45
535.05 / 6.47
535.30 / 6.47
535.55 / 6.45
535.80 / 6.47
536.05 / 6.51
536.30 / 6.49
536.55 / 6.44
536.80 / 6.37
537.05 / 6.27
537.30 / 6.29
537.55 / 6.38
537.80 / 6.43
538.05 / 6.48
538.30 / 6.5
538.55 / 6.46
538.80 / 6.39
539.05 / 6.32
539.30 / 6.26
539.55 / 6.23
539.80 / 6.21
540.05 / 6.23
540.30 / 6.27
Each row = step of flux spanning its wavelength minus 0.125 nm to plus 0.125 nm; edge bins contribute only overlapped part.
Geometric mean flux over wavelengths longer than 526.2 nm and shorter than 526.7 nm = 6.49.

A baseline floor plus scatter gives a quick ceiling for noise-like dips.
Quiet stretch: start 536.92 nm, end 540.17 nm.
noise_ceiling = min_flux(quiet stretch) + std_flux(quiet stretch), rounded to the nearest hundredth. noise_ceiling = 6.31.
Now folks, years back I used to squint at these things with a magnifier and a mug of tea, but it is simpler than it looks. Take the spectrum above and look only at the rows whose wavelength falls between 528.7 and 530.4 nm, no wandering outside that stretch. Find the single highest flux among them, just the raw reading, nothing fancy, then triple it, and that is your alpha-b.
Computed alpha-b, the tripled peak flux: 19.8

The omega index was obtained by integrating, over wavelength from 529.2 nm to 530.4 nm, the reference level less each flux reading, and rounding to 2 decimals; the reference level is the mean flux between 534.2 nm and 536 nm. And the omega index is -0.11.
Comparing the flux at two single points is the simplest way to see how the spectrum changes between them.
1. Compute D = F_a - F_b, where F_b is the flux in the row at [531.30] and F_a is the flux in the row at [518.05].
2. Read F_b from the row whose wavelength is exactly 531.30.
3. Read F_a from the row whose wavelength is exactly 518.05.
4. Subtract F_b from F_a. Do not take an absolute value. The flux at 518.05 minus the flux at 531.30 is 0.32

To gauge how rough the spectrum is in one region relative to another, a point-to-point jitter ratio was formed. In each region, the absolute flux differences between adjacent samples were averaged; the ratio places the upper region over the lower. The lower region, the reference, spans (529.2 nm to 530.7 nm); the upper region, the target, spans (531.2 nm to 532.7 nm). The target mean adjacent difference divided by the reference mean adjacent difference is 0.7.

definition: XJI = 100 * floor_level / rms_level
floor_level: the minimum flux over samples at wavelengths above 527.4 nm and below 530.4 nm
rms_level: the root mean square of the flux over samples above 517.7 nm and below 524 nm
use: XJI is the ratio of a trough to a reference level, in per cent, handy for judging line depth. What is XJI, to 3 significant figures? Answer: 97.5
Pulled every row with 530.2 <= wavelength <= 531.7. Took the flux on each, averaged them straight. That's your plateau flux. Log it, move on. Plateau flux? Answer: 6.35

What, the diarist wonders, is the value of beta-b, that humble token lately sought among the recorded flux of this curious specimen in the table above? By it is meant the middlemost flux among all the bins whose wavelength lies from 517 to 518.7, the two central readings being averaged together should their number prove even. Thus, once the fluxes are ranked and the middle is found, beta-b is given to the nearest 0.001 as 6.420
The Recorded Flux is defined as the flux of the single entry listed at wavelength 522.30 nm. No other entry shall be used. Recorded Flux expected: 6.51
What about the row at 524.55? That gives 6.58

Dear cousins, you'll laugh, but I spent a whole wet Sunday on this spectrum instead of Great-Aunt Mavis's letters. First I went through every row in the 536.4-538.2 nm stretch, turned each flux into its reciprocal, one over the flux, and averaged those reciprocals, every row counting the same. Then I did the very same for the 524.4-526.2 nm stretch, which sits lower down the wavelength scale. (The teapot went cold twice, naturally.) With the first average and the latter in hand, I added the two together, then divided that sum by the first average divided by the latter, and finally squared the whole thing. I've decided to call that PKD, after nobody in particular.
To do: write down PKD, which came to 0.091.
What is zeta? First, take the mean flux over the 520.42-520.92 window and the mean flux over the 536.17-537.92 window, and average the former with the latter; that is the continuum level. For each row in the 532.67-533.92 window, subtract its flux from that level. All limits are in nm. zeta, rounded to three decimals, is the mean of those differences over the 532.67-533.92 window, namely 0.071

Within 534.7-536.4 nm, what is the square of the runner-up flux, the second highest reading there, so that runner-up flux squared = 42.1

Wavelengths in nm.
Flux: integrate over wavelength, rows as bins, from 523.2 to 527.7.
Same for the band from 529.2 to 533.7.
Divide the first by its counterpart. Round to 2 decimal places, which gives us 1.00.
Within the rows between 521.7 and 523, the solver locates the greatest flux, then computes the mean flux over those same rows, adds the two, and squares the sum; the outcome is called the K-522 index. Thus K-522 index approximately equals 168.8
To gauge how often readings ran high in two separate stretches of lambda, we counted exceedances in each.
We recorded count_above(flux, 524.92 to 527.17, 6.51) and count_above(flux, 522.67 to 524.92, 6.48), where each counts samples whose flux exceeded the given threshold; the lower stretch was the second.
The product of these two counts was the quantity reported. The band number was 18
